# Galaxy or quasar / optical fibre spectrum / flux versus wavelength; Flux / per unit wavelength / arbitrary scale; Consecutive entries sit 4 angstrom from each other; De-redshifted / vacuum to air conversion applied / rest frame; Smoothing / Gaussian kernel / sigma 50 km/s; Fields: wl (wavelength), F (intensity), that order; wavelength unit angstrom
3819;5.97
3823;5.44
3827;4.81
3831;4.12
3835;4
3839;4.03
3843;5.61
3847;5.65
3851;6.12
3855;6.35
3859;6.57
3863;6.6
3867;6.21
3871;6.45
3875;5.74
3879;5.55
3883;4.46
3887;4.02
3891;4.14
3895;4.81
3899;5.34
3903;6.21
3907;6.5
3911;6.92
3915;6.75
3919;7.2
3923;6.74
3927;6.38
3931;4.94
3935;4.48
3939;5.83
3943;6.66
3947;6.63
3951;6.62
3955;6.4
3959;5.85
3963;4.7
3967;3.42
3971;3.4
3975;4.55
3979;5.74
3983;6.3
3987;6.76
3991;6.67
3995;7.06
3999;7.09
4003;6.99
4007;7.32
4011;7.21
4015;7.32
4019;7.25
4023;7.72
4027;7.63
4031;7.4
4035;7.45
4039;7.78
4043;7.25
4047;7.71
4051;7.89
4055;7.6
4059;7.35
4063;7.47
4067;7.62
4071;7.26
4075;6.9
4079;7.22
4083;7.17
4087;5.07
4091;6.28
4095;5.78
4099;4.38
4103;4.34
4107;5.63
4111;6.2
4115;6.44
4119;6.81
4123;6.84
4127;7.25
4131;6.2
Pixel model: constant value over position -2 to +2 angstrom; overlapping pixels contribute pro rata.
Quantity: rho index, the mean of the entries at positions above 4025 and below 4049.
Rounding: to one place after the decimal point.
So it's 7.5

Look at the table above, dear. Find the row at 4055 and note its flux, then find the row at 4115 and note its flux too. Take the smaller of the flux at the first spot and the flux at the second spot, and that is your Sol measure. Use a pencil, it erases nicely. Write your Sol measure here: 6.4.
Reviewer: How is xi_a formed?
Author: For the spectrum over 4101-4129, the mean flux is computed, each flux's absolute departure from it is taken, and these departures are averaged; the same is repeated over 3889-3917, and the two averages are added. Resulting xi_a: 1.60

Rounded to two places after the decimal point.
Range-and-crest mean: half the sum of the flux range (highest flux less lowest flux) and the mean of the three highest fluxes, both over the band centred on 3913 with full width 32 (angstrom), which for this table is 4.41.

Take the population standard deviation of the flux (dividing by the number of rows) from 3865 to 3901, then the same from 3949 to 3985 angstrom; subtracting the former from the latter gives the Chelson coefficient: 0.34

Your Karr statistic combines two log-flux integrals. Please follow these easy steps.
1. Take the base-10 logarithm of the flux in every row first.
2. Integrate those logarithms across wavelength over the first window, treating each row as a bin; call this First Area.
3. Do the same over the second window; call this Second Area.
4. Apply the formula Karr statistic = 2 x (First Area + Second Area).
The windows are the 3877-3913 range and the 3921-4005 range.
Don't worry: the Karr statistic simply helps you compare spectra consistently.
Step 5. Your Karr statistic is 179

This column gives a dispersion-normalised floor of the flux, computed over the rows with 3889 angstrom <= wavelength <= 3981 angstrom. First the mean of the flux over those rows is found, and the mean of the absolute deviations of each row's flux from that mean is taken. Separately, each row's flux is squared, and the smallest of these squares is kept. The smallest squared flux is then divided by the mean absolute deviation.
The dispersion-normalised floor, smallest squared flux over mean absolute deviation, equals 12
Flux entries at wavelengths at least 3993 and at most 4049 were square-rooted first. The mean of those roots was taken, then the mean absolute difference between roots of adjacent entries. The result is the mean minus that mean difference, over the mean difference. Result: 65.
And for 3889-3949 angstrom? 18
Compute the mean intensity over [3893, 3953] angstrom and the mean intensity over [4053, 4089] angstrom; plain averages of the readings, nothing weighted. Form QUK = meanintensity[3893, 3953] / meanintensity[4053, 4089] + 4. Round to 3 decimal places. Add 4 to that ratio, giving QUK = 4.867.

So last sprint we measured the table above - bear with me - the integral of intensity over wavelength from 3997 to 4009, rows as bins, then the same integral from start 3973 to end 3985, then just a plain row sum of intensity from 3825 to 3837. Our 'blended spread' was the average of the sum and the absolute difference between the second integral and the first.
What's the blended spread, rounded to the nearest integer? 16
